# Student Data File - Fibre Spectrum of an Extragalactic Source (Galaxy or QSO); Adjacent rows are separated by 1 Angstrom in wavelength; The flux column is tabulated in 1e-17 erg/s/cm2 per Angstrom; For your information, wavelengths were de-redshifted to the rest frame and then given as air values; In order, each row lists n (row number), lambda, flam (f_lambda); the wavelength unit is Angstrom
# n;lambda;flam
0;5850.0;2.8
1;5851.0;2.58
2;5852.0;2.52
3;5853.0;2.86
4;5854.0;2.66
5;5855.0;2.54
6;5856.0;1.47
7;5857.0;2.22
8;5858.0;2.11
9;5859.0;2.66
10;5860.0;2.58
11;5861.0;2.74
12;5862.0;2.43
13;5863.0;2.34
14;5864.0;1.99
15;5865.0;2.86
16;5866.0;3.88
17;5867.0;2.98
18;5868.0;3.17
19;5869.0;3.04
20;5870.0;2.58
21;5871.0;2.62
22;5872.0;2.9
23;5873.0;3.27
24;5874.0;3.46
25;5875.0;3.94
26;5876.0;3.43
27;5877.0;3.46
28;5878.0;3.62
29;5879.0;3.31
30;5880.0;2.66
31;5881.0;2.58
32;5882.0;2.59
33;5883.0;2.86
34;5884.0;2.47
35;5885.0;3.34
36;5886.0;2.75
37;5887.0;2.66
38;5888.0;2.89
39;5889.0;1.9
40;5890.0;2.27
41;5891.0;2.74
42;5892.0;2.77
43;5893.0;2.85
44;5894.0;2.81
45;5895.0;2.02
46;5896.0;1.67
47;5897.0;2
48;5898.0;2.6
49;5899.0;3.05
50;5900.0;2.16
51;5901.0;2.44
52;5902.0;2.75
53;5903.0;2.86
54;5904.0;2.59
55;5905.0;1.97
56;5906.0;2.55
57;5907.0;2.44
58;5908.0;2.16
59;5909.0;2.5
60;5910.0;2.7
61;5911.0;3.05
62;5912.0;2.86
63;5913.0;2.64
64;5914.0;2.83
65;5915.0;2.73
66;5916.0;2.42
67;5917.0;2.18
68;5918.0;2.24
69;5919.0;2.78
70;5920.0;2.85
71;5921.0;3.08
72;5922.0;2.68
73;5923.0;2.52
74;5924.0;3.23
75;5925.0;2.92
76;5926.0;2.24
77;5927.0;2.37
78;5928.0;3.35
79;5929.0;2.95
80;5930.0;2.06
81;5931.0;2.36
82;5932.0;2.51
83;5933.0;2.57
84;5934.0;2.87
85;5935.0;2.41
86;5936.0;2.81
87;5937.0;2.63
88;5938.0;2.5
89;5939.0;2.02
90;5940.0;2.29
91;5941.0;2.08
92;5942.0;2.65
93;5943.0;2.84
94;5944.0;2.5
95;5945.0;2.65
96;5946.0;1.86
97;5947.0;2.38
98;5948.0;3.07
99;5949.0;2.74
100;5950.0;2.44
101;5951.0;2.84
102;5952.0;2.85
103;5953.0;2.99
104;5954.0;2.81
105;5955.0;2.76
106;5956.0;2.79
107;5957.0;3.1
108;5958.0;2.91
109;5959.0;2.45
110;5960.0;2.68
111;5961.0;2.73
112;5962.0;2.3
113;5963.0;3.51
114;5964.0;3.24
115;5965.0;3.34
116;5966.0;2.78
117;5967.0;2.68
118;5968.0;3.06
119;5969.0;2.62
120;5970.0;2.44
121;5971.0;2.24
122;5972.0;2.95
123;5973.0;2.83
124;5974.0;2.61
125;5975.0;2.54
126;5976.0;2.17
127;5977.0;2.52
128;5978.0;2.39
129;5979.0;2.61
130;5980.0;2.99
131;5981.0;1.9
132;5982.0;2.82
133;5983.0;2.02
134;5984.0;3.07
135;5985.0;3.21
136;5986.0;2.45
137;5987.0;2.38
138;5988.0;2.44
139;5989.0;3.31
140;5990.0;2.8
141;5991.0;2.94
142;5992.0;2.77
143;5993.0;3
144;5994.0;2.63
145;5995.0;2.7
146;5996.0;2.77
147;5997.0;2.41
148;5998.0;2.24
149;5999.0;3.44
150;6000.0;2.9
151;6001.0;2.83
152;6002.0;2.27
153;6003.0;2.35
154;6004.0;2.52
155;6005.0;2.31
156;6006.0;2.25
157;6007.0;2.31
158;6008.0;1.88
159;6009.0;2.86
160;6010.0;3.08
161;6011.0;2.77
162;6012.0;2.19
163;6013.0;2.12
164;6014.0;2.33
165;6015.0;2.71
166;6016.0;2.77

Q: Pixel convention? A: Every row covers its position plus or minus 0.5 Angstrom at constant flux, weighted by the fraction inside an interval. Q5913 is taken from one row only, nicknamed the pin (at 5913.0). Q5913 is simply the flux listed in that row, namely 2.64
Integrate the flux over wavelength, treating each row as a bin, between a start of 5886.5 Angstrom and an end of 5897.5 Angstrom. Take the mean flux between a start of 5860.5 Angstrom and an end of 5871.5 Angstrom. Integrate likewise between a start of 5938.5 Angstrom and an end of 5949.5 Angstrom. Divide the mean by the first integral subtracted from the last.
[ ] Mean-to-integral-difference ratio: 6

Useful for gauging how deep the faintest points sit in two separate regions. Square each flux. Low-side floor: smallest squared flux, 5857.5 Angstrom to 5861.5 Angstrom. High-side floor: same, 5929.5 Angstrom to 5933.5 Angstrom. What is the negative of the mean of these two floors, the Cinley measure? -4.3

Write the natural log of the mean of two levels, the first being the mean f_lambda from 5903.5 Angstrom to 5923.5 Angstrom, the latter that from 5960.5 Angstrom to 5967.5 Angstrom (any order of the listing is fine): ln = 1.02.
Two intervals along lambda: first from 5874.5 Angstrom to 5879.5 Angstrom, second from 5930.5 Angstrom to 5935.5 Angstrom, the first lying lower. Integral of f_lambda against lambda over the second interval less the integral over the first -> -5.0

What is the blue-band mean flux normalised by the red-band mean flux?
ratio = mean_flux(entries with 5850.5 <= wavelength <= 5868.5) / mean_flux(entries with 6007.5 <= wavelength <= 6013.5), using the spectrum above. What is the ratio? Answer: 1.04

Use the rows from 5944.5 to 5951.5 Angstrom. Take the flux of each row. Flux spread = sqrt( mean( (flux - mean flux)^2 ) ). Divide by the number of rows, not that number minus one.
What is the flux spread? 0.36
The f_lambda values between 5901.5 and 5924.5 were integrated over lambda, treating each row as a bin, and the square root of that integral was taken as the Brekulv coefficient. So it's 7.8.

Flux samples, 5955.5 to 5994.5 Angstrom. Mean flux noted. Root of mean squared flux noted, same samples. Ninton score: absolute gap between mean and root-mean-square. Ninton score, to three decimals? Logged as 0.024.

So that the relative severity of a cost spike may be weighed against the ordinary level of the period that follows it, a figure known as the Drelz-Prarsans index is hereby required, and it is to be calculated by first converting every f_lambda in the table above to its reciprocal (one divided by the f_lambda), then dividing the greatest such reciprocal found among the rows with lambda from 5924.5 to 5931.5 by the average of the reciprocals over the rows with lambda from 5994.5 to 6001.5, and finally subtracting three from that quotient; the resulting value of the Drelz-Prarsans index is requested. -1.68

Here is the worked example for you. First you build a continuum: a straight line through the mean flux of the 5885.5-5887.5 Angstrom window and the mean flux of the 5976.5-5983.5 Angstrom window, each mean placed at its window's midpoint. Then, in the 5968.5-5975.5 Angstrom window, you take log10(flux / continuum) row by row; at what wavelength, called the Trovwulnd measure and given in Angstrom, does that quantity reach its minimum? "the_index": 5971.0 Angstrom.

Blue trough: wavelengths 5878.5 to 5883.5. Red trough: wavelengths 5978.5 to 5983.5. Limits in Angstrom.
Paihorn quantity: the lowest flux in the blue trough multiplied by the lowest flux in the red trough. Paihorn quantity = 4.90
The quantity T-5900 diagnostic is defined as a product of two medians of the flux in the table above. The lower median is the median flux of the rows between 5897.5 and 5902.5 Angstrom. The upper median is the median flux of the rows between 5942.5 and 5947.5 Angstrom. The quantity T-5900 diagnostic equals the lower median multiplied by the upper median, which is 6.5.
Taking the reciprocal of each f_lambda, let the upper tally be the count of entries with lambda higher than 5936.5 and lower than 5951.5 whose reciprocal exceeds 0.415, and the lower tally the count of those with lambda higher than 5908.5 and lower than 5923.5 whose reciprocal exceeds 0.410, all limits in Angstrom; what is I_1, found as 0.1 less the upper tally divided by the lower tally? -1.6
